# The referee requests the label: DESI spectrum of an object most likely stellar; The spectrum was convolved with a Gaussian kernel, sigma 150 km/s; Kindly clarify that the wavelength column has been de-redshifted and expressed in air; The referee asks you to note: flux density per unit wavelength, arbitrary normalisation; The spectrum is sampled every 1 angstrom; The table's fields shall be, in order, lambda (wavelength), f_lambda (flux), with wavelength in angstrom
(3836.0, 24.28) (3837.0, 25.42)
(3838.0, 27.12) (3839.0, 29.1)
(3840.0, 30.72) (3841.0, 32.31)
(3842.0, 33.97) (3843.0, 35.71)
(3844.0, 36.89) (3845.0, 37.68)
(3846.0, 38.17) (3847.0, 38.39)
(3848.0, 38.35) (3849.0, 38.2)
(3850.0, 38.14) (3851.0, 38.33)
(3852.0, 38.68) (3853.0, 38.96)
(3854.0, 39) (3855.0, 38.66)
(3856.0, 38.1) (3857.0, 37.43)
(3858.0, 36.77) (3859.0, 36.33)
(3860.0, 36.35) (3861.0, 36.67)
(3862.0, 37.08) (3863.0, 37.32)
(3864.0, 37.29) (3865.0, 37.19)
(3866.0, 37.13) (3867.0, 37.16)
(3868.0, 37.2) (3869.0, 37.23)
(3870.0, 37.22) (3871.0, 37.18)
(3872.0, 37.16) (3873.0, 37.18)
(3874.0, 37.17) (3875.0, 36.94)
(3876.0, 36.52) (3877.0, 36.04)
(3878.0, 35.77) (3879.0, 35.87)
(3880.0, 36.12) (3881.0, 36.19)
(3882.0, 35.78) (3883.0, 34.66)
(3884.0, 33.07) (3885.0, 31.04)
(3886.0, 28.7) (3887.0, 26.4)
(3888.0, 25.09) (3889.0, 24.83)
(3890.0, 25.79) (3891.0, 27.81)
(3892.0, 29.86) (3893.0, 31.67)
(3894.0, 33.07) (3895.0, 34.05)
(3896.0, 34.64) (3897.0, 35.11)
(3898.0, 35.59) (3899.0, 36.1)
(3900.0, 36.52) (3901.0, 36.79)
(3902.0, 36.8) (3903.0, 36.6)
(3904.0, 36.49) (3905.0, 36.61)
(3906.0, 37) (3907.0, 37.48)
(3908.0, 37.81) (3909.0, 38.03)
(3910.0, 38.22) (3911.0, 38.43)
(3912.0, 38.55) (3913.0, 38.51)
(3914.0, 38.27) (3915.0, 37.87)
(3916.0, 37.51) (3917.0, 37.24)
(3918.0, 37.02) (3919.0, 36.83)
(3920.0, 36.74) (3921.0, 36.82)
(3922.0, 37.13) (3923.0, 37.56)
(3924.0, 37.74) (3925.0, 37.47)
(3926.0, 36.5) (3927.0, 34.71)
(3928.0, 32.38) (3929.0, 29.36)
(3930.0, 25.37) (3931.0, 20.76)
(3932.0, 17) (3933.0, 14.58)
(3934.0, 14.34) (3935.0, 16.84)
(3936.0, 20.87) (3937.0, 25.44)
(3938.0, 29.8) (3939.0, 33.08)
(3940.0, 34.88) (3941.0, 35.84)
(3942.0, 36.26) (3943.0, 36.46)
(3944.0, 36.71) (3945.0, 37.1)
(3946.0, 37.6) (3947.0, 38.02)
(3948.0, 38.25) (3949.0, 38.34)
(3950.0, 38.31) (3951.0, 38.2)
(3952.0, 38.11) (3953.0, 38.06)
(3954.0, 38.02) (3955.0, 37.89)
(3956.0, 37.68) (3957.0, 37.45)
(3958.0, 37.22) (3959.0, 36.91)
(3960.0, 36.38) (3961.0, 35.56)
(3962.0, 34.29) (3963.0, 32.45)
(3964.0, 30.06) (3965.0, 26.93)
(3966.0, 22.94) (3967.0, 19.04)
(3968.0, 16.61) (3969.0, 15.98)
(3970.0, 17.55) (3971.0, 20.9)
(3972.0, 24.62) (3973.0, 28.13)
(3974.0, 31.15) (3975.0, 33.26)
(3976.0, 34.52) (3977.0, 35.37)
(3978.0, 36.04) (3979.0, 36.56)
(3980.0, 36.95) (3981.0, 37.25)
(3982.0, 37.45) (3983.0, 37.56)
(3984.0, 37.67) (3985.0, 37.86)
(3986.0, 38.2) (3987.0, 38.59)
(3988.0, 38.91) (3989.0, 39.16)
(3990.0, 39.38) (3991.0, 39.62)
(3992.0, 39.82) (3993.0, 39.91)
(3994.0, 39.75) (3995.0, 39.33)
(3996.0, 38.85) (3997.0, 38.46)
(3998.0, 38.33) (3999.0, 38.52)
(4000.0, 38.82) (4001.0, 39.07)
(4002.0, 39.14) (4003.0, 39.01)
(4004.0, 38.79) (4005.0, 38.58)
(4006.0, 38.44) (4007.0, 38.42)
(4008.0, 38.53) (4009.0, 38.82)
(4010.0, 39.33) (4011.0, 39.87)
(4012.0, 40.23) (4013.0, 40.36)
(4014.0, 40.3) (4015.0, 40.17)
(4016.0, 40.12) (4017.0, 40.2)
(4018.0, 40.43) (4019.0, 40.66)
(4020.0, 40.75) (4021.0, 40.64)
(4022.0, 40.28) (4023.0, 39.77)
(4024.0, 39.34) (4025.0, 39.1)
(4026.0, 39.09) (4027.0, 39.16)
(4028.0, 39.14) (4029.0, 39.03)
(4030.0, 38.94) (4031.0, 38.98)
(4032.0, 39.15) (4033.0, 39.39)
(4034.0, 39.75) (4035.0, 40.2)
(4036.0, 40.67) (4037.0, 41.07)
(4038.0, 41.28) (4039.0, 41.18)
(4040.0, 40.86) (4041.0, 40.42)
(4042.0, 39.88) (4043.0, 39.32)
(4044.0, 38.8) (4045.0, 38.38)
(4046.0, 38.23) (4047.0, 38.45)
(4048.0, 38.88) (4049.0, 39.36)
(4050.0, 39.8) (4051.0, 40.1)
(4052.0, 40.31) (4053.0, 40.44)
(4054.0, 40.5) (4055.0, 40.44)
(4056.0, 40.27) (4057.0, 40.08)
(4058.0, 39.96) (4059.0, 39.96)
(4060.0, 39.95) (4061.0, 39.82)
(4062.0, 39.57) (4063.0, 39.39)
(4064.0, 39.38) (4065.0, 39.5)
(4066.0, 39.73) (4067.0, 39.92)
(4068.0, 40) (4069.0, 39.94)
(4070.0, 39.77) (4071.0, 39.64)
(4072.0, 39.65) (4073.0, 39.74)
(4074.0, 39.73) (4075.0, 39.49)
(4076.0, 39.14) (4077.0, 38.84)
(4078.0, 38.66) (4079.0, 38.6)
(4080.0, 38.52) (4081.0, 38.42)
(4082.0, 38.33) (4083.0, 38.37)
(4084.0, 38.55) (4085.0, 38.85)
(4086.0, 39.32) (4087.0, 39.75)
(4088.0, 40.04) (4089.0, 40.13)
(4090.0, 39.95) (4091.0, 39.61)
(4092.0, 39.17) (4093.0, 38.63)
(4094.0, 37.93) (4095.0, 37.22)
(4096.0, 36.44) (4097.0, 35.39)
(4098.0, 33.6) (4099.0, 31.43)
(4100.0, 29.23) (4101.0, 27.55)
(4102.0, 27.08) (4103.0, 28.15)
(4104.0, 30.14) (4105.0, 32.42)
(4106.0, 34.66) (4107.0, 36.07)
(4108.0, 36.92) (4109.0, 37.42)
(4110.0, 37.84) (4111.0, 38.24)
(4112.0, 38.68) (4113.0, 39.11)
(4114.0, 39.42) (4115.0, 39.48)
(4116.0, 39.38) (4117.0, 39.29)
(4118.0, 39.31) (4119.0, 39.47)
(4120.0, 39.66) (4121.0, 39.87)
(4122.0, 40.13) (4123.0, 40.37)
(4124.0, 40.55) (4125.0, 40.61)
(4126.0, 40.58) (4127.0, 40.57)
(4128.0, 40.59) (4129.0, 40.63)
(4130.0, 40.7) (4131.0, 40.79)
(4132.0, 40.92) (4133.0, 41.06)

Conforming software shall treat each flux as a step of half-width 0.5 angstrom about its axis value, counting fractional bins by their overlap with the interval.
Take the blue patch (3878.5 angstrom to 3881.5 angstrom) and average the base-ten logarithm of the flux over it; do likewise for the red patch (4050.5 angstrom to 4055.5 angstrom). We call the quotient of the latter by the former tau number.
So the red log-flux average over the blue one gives 1.03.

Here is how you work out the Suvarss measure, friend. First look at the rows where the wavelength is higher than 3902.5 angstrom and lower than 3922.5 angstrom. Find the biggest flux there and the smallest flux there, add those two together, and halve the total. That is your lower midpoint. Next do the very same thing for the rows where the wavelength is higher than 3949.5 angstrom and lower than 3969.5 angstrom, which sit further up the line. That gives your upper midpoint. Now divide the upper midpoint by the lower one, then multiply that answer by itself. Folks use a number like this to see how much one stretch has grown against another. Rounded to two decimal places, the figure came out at 0.52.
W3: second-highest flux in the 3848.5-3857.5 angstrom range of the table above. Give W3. 38.96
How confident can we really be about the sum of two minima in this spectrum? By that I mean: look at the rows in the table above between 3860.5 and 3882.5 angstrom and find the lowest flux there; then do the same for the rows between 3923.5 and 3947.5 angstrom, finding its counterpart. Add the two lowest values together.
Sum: 50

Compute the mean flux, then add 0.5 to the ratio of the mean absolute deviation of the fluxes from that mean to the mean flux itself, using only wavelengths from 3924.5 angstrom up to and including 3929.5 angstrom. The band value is 0.575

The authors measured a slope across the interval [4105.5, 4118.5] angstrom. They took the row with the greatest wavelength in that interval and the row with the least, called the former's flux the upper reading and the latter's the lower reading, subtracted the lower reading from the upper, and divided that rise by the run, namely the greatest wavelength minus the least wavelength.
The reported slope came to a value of 0.39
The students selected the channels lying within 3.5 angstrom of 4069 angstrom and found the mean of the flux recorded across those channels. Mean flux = 39.8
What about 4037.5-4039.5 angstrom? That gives 41.2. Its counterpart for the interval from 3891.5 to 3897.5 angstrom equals 33.1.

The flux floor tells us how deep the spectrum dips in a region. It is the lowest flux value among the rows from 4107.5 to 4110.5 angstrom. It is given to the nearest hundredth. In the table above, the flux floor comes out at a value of 36.92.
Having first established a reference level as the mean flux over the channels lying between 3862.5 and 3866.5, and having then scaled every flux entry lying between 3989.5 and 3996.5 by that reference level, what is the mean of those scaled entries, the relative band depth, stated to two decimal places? 1.06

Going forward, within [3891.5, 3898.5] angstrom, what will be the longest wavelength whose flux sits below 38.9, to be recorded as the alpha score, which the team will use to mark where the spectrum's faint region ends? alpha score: 3898.0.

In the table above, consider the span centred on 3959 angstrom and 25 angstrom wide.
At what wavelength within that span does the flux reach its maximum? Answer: 3949.0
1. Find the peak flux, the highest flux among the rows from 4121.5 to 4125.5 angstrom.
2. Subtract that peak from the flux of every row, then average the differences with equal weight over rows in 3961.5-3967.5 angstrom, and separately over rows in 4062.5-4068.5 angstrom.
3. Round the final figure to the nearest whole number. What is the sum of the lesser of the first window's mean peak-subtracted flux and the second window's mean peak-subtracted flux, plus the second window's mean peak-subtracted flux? -14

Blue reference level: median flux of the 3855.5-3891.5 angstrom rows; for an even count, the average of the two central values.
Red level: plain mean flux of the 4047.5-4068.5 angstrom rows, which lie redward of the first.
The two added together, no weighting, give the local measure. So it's 76.5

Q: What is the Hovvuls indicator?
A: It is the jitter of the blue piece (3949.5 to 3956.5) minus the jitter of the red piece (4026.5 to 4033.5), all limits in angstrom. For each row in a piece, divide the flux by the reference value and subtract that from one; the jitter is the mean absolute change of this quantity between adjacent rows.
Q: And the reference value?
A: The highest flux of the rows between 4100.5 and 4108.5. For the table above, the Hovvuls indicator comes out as 0.000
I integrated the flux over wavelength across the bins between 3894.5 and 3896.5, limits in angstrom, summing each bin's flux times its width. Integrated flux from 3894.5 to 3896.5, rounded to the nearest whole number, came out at 69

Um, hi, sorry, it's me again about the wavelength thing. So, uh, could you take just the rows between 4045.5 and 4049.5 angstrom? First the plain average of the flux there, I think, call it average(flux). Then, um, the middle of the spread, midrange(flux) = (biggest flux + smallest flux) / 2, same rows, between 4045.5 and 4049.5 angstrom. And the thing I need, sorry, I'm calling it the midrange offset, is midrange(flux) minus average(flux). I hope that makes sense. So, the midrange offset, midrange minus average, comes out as 0.065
